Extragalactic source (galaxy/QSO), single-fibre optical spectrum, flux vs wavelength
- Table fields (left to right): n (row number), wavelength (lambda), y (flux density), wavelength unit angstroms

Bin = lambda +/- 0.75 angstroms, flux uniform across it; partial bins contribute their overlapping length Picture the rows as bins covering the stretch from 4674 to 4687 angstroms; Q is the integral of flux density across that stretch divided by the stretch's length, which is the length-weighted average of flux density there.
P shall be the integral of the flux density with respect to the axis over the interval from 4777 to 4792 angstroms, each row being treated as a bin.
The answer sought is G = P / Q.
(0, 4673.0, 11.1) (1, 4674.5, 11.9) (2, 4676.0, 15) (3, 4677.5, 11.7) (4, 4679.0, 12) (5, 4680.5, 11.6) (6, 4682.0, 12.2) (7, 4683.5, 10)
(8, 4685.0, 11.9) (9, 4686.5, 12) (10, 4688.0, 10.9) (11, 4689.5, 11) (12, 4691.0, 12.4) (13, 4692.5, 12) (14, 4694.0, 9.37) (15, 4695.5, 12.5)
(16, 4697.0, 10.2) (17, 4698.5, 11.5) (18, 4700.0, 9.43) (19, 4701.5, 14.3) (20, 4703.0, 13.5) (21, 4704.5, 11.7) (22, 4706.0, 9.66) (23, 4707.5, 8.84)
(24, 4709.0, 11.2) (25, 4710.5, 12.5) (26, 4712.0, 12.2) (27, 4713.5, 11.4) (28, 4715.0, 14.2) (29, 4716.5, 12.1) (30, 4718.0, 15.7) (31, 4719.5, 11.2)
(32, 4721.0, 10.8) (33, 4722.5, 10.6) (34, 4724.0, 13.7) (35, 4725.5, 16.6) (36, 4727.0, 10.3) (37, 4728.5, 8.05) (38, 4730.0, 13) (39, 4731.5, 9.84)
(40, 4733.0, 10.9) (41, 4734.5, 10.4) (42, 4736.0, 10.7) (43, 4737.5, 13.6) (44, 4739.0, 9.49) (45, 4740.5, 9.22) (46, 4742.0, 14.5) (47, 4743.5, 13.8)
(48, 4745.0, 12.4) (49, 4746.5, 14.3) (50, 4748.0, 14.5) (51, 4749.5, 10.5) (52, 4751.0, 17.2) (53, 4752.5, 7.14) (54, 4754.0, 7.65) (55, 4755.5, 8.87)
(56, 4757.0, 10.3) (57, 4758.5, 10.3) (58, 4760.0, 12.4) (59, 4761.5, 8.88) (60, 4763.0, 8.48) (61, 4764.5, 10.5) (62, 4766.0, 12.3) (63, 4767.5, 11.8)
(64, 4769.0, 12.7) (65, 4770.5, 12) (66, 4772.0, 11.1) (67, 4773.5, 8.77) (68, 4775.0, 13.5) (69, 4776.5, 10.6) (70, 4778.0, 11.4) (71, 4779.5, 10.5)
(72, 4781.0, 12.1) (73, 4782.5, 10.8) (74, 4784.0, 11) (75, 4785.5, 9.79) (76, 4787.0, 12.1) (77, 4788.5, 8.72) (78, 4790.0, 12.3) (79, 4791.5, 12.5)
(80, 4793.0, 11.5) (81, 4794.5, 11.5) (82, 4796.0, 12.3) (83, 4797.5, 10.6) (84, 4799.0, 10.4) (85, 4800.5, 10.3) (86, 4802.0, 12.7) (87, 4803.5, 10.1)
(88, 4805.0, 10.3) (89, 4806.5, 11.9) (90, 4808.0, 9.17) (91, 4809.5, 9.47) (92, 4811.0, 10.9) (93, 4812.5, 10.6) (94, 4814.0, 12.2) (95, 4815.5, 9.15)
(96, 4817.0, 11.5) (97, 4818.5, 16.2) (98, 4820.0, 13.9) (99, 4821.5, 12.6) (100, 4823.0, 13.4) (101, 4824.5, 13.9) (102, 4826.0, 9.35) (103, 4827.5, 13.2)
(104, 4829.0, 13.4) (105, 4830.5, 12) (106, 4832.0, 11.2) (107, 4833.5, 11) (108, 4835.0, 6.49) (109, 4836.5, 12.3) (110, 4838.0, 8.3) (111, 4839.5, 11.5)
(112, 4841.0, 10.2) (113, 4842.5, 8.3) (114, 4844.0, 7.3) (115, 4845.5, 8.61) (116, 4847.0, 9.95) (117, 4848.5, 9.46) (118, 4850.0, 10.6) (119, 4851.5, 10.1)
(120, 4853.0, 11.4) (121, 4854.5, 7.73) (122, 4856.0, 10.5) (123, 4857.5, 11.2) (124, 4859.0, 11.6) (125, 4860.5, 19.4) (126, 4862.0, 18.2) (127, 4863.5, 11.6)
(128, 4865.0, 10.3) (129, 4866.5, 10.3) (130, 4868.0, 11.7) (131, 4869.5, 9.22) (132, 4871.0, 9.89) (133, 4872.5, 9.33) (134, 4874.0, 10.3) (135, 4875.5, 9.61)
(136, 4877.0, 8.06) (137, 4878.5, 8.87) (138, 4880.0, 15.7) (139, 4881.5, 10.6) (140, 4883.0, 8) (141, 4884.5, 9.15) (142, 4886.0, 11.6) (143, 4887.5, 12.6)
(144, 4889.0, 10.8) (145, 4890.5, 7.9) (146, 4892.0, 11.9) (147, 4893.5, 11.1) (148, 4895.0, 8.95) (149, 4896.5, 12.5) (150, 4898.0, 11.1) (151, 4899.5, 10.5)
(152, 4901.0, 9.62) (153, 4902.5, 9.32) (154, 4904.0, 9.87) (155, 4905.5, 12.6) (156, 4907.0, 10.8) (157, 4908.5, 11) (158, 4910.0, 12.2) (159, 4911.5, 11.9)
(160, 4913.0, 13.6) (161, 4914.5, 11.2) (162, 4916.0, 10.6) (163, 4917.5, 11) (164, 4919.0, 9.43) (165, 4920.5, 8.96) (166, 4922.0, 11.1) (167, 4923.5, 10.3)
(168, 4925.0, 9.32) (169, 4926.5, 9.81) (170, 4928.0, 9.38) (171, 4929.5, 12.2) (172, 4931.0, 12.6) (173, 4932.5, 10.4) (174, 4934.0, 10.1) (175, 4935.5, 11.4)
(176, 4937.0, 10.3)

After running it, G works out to 14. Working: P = 166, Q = 12.0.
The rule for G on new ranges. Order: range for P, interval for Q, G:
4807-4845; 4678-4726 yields 36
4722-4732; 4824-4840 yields 11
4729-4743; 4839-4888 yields 15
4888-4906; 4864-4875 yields 19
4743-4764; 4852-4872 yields 20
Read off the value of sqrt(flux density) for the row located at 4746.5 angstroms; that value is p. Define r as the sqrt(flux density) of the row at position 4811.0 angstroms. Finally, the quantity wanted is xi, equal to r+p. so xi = 7.1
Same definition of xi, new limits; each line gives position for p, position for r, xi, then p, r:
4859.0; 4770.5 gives 6.9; 3.4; 3.5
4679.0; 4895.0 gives 6.5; 3.5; 3.0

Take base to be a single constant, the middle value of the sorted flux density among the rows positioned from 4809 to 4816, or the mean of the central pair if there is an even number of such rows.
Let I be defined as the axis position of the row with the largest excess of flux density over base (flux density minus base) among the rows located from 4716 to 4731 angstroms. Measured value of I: 4725.5 angstroms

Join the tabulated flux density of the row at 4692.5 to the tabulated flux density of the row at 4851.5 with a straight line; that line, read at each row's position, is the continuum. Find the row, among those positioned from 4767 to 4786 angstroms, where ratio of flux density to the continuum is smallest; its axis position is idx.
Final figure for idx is 4773.5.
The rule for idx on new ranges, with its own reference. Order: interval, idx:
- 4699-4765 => 4752.5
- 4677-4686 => 4683.5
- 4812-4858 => 4835.0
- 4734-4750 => 4740.5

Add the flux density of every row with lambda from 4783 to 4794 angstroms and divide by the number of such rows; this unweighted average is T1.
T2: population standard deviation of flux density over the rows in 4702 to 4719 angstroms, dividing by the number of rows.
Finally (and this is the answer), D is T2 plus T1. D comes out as 13.0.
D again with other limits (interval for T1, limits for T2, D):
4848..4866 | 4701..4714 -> 13.5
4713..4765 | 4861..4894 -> 13.9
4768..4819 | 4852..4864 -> 14.9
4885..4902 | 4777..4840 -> 12.5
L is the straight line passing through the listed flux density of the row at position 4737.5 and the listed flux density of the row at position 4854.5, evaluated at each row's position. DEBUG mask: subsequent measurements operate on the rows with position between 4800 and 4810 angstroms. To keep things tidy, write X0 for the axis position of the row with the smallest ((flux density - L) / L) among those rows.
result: 4808.0 angstroms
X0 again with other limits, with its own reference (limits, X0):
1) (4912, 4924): 4920.5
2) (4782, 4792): 4788.5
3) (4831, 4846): 4835.0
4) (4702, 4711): 4707.5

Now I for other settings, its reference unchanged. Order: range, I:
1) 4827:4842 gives 4829.0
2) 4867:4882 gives 4880.0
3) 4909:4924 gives 4913.0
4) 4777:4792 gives 4791.5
